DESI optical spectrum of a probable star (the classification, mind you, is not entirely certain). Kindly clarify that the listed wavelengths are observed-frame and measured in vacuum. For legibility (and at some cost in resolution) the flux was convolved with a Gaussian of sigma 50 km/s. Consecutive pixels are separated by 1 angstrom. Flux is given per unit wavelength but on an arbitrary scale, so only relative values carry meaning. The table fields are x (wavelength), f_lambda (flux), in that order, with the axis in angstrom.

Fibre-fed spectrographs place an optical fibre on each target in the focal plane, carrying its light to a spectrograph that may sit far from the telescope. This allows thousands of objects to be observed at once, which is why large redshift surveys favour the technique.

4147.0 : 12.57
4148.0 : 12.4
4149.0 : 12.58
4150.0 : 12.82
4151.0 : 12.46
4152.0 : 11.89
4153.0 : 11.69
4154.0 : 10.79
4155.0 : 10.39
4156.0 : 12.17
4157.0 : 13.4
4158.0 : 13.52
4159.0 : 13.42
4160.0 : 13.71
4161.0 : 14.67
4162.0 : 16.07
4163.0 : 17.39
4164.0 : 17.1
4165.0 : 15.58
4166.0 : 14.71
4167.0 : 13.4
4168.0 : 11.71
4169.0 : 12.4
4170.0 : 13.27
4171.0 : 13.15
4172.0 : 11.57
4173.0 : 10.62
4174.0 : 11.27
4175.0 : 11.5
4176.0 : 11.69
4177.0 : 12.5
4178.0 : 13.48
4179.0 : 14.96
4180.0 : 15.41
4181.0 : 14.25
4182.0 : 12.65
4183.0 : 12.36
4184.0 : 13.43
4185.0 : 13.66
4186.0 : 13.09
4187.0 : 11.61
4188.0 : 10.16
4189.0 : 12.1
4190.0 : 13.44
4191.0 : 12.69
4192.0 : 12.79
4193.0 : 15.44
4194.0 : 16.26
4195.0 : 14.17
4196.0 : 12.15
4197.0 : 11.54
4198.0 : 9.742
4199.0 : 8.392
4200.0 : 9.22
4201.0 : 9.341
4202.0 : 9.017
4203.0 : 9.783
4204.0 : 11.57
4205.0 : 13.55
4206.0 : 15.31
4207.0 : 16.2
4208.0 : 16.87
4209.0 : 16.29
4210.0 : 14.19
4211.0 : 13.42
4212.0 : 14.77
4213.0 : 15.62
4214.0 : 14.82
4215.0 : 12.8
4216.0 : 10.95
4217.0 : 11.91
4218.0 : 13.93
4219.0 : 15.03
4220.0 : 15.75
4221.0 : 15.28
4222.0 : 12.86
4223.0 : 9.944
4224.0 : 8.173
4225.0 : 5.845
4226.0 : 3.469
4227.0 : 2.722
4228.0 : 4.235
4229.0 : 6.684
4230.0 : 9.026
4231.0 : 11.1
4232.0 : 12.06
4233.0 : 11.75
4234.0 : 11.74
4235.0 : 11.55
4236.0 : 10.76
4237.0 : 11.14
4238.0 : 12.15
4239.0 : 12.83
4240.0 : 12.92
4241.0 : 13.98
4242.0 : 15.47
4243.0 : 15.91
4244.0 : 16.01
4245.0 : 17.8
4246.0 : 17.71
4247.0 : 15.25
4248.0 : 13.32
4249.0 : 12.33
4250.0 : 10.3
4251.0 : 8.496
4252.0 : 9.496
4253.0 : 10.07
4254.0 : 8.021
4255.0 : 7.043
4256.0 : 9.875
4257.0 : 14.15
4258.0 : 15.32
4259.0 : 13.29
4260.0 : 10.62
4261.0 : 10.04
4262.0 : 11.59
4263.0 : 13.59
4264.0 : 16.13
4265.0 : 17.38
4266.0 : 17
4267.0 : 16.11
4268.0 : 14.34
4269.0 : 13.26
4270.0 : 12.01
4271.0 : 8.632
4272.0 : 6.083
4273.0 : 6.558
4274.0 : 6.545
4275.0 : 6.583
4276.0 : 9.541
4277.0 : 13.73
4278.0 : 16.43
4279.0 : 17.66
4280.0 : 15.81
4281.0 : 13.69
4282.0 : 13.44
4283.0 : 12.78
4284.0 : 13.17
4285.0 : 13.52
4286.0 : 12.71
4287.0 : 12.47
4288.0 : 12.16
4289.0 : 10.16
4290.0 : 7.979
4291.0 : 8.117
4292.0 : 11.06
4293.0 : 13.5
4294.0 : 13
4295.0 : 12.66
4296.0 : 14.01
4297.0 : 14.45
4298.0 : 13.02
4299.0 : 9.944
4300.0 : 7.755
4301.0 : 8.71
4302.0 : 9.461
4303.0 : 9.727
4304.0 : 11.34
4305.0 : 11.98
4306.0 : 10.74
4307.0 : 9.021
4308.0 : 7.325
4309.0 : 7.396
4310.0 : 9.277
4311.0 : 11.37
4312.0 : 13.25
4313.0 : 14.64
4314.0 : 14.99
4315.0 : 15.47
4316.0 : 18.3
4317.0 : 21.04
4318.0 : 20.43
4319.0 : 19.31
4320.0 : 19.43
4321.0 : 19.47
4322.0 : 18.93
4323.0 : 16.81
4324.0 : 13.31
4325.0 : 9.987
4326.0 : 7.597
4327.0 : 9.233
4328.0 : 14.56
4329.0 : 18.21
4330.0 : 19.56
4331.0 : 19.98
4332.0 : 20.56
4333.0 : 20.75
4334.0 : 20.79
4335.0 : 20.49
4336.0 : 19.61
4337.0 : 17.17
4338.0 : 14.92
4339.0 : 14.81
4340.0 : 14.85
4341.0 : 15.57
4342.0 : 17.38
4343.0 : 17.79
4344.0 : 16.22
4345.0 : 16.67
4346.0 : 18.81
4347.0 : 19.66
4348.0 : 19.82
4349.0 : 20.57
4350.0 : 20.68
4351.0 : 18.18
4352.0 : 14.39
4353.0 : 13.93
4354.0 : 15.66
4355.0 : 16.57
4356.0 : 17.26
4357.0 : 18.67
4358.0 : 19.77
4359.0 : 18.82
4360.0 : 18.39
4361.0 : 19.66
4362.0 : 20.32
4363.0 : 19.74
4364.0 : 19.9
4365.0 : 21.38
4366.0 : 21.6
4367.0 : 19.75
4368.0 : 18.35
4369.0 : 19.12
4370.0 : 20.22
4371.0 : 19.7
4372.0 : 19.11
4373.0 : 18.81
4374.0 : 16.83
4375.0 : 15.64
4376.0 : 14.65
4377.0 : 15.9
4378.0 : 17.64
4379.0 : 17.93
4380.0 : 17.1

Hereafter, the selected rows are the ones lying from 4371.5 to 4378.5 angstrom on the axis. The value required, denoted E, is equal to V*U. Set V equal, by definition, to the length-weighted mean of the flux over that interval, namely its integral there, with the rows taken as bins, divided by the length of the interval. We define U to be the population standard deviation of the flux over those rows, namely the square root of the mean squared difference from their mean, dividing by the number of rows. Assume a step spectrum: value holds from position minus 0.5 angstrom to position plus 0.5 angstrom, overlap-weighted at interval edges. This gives 26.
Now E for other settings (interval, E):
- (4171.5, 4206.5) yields 24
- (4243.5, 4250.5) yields 38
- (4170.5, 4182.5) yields 19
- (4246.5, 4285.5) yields 40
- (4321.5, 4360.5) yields 54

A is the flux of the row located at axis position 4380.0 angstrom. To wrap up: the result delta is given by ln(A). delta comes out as 2.8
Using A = 17.1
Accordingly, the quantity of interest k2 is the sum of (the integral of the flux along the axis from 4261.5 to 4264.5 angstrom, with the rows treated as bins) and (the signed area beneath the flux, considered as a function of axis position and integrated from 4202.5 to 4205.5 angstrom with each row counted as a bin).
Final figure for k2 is 76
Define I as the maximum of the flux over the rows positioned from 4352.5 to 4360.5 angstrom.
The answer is 19.77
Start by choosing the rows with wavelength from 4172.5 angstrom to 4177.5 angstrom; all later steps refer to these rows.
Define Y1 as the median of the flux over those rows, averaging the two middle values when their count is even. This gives 11.5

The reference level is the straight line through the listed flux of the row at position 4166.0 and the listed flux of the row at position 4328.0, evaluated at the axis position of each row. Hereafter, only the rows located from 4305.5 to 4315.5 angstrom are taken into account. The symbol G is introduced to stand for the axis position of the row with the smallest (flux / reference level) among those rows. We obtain 4308.0 angstrom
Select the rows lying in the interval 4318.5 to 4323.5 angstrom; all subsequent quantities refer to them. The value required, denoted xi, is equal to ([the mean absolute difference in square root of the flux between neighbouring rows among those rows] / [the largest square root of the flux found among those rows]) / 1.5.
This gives 0.012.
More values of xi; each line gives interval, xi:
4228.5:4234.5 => 0.036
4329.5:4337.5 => 0.012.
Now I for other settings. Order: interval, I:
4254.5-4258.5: 15.32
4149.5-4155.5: 12.82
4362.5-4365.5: 21.38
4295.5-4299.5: 14.45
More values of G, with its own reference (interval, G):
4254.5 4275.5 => 4272.0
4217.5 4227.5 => 4227.0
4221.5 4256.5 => 4227.0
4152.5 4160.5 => 4155.0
